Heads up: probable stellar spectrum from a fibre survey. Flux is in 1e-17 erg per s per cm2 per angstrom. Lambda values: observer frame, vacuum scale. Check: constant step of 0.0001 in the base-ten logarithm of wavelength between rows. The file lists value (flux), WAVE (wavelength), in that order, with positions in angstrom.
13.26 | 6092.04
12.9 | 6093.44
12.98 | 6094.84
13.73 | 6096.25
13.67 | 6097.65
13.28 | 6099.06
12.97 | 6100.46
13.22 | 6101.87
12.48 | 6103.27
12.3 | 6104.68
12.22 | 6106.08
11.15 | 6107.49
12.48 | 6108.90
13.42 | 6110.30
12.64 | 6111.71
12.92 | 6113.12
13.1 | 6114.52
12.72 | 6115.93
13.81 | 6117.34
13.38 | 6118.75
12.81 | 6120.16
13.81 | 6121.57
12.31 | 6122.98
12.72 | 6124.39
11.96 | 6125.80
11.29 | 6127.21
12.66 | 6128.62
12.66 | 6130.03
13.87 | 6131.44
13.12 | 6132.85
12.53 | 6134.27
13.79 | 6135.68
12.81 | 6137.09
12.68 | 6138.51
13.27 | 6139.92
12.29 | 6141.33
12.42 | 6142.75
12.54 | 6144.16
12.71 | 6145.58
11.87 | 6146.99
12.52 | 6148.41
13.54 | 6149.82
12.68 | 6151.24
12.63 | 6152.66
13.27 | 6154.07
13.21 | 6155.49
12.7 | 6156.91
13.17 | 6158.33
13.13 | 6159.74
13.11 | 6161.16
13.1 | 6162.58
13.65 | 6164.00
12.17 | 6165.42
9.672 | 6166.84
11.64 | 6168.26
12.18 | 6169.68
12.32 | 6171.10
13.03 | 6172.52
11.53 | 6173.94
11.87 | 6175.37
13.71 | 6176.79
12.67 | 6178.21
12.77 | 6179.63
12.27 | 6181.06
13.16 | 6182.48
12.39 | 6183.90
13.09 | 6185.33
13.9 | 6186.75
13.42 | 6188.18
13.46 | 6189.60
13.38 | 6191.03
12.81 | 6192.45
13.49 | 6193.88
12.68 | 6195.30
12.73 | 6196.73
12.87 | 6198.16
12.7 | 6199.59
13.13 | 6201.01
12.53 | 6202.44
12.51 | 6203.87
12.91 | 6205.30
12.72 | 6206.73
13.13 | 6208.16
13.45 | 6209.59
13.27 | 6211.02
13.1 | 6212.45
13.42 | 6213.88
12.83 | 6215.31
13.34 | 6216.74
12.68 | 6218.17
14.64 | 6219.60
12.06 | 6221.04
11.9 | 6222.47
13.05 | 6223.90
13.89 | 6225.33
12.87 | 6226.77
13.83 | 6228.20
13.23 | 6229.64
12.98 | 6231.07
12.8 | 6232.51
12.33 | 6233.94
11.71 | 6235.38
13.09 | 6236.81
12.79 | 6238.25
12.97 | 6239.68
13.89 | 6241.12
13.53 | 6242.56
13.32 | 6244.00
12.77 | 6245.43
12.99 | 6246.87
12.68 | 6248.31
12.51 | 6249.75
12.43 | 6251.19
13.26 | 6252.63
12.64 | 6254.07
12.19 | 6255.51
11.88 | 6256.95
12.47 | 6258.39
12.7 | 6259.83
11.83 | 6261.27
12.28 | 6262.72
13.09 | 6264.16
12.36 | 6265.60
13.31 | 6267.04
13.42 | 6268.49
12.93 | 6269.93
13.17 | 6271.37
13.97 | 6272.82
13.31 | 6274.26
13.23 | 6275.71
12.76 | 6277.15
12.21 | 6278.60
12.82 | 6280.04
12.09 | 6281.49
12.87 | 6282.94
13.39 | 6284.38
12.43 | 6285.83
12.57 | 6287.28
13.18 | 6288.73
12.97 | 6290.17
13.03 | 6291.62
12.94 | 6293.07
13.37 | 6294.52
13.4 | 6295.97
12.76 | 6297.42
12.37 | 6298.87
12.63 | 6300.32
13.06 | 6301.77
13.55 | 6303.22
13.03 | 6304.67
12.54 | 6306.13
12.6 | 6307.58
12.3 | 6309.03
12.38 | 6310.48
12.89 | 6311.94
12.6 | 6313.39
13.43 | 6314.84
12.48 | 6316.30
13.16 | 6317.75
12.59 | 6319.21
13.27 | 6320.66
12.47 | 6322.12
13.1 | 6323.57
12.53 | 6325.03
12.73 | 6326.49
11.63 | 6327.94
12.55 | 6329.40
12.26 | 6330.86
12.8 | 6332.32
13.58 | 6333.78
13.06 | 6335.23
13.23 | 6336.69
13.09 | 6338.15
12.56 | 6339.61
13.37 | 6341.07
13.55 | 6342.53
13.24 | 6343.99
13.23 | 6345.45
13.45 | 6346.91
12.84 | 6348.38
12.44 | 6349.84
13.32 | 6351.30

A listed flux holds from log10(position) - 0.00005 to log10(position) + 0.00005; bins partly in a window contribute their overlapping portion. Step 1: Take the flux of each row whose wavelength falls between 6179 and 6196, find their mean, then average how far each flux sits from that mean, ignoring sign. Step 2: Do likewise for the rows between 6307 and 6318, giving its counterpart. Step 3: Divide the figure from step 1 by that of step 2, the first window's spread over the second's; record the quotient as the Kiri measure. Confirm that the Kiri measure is 1.3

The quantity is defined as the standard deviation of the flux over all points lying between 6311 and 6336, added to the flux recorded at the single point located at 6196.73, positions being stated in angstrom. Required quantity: 13.2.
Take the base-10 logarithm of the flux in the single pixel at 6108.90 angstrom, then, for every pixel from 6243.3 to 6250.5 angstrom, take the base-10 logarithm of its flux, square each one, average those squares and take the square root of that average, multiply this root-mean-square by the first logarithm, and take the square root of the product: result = 1.10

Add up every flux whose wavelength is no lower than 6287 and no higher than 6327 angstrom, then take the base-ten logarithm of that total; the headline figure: 2.56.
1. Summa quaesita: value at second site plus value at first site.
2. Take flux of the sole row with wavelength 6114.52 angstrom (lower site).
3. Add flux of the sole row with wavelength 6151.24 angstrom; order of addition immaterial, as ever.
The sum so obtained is 25.8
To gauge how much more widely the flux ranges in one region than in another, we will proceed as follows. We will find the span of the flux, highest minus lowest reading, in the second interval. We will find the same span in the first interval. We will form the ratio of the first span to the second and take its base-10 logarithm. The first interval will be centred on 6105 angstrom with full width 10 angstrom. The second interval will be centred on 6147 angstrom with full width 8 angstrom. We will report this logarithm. 0.09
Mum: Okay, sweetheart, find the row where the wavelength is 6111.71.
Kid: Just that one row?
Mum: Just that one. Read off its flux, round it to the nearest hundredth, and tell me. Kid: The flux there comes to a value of 12.64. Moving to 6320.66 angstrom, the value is 13.27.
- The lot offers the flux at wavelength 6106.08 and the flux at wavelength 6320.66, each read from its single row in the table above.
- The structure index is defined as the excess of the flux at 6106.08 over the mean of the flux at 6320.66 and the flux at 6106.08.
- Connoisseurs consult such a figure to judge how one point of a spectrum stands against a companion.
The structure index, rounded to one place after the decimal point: -0.5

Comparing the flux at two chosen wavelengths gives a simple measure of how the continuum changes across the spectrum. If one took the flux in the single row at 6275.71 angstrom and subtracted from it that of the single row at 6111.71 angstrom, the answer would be 0.6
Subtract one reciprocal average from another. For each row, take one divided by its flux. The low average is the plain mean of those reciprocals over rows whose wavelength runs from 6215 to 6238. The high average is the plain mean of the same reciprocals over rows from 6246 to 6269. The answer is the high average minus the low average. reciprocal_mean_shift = 0.0018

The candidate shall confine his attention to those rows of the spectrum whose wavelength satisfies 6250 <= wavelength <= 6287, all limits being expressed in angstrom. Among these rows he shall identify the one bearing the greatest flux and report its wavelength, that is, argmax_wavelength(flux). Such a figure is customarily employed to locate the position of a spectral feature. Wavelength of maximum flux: 6272.82 angstrom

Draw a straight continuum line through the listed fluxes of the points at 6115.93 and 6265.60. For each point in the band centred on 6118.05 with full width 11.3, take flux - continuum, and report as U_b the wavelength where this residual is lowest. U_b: 6122.98 angstrom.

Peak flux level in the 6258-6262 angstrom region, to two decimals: 12.70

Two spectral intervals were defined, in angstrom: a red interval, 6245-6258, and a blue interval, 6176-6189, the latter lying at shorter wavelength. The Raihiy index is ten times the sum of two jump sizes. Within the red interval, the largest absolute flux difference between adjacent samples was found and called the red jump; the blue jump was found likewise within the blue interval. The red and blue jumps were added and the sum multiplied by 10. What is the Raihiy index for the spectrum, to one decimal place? 18.7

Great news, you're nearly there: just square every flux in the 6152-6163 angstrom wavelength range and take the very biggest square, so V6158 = 176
